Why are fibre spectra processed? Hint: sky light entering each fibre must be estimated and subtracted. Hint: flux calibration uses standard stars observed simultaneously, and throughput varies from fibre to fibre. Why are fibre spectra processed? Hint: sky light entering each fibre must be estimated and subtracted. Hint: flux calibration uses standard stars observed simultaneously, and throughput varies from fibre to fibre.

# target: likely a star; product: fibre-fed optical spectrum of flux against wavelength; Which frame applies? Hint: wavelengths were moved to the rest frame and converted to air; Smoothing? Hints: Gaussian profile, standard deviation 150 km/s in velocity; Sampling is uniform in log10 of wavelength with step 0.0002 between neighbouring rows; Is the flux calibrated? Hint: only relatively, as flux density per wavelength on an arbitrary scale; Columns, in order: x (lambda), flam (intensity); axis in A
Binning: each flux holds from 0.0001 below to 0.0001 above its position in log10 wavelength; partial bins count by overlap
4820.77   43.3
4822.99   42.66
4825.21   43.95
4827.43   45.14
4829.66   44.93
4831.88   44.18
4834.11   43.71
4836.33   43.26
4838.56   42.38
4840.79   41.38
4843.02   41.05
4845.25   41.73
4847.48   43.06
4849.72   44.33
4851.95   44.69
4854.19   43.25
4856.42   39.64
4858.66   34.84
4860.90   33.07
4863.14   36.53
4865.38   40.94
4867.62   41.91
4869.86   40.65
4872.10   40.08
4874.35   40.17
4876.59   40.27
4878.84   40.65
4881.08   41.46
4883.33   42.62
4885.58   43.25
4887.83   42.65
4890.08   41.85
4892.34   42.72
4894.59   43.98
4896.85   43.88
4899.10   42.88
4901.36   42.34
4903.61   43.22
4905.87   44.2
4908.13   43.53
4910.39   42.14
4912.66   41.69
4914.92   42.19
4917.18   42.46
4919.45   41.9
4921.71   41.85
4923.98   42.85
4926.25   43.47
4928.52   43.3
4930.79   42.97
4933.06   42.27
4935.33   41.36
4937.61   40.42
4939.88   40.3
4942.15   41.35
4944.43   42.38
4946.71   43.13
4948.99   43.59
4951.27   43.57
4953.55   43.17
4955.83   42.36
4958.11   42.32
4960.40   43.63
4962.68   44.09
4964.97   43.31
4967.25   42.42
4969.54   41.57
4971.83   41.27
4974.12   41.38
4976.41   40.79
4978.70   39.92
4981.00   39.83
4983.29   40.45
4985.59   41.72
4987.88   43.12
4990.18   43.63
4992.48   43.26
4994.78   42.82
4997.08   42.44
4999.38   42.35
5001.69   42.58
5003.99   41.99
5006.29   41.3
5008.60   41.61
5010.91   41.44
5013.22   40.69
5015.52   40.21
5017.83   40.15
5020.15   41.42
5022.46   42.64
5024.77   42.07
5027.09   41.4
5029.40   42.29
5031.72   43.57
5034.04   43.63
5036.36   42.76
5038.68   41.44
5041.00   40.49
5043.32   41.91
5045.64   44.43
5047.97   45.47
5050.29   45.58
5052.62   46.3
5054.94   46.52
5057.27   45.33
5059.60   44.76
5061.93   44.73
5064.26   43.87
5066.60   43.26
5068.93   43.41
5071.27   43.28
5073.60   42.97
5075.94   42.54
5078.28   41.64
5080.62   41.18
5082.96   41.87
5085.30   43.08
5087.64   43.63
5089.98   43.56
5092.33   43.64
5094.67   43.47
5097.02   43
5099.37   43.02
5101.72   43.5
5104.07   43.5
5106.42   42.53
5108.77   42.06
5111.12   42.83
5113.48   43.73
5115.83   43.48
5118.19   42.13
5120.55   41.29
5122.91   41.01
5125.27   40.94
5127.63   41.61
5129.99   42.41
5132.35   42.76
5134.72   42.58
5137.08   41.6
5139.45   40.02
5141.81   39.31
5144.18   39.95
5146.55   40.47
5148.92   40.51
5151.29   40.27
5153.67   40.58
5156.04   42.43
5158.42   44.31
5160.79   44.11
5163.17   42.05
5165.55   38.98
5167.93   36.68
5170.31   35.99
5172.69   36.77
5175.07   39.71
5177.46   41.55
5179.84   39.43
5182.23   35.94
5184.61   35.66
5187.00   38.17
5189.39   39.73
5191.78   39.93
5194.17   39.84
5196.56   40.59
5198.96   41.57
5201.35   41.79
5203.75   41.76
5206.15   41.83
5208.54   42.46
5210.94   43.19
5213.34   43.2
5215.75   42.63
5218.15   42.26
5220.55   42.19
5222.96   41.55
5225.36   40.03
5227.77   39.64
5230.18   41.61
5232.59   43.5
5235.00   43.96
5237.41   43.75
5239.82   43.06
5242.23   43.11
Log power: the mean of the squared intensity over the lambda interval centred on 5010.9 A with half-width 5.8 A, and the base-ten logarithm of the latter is 3.23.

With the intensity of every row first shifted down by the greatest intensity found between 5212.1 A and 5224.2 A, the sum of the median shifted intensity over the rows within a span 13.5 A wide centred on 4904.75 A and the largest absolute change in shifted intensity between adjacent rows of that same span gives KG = 1.2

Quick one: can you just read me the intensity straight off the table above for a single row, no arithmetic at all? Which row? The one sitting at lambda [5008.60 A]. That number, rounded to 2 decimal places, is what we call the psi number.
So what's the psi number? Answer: 41.61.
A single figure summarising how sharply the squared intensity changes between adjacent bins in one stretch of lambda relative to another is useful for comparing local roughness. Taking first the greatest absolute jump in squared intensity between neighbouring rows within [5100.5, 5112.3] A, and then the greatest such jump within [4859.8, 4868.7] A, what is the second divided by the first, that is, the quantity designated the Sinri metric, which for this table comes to 4.1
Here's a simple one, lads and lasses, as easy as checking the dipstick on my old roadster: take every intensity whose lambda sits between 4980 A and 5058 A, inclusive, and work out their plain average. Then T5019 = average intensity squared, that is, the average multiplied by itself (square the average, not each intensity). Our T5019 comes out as 1811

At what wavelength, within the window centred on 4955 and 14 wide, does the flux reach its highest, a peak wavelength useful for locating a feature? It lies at 4960.40 A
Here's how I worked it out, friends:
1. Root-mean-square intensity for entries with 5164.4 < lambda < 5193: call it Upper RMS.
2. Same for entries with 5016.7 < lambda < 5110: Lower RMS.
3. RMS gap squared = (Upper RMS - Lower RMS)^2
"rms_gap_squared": 24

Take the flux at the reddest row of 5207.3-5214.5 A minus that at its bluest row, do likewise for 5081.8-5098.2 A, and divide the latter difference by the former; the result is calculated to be 1.53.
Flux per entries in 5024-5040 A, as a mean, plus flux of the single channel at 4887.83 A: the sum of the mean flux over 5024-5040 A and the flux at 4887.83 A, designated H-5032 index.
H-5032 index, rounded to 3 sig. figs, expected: 85.1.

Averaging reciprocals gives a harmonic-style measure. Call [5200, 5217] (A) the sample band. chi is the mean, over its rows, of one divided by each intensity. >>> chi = 0.0236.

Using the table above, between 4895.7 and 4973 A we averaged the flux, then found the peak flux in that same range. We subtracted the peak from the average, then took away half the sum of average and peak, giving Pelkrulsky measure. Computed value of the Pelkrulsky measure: -45.0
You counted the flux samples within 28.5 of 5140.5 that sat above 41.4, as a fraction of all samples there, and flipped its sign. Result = -0.50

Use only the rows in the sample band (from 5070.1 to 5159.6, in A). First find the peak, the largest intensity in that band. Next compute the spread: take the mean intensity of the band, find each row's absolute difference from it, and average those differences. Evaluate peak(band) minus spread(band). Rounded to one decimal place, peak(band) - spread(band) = 43.2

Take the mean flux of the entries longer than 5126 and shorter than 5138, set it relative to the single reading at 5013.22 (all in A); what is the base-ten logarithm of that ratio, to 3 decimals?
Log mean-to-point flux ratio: 0.016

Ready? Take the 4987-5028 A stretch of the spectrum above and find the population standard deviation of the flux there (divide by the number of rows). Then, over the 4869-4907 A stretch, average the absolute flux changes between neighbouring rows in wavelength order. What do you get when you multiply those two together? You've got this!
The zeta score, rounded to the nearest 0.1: 0.7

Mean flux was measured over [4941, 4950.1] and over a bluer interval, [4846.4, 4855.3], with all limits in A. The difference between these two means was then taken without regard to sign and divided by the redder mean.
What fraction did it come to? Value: 0.03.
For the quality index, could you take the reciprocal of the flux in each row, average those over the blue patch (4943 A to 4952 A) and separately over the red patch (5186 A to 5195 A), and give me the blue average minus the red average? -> -0.0022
